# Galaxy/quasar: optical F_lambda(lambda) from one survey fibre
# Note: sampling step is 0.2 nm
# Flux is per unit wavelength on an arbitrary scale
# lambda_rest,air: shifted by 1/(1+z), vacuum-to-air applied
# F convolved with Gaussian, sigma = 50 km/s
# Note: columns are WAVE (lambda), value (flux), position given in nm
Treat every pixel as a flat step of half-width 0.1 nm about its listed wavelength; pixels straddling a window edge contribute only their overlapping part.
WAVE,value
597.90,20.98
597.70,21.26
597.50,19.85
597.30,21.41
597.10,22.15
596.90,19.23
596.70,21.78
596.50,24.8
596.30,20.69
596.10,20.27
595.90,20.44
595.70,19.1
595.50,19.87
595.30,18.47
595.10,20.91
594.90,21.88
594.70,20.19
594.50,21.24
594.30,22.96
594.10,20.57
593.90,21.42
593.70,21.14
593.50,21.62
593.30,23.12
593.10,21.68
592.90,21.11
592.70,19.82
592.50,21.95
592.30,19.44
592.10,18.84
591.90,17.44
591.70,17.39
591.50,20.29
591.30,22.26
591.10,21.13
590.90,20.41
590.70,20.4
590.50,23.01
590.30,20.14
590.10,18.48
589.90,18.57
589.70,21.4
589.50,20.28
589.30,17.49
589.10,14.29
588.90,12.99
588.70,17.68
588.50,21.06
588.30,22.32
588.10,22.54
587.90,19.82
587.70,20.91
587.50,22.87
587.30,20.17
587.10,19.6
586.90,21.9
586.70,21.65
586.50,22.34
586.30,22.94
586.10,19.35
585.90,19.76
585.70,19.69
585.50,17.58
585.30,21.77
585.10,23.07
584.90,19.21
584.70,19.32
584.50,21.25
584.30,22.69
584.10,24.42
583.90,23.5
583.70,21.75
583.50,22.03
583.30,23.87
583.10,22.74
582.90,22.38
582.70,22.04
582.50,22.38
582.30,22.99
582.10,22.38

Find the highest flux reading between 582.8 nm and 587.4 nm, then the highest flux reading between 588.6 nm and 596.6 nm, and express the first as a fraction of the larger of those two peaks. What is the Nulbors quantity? 0.98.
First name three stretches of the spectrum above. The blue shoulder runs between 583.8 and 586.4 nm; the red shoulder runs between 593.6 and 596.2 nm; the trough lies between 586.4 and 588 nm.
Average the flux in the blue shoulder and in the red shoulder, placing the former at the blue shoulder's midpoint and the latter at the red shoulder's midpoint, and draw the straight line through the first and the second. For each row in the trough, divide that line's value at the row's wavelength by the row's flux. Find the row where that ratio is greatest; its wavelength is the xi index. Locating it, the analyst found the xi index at 587.10 nm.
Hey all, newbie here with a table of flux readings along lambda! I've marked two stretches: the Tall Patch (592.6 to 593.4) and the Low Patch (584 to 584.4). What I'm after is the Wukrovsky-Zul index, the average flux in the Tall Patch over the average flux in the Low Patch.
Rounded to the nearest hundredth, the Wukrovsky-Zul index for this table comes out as 0.91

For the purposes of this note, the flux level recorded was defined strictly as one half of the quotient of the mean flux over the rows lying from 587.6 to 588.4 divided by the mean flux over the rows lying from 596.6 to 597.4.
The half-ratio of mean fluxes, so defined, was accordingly 0.51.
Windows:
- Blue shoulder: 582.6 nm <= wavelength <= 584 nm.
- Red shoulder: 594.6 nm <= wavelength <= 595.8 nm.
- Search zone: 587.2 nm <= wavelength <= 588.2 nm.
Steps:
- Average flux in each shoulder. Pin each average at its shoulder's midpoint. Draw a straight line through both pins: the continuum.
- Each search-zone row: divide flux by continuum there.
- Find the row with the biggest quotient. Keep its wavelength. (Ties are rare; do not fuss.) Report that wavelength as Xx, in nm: 587.50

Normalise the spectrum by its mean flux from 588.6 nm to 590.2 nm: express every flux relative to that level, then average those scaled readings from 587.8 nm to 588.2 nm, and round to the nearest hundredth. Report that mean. 1.20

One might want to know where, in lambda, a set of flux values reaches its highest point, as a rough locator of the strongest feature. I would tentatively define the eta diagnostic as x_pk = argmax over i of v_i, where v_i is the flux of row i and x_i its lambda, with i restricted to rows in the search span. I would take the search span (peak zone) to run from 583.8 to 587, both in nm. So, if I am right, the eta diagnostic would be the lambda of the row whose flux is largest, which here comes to 584.10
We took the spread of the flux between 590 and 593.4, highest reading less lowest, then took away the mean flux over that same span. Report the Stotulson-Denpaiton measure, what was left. -14.7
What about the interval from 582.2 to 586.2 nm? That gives -14.7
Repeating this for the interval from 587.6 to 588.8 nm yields -15.9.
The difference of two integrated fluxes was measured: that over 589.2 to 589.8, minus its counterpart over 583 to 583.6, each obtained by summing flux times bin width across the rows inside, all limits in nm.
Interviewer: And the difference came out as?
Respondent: -1.9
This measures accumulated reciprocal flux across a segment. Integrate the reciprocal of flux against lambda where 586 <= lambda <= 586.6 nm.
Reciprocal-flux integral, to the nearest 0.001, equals 0.028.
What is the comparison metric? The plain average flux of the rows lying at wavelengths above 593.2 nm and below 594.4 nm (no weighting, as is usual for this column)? 21.8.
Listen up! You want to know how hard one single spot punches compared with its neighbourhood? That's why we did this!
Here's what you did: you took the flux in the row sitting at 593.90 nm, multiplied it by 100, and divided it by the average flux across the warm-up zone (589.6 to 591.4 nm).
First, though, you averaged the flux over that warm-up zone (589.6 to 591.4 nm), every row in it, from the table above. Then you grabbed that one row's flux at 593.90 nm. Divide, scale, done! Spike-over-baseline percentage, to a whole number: 104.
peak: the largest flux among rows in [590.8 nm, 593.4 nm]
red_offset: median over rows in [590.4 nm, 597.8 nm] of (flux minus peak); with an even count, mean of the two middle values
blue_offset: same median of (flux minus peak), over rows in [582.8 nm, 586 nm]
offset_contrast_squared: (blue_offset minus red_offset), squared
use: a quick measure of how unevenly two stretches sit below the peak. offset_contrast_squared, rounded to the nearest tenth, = 1.0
